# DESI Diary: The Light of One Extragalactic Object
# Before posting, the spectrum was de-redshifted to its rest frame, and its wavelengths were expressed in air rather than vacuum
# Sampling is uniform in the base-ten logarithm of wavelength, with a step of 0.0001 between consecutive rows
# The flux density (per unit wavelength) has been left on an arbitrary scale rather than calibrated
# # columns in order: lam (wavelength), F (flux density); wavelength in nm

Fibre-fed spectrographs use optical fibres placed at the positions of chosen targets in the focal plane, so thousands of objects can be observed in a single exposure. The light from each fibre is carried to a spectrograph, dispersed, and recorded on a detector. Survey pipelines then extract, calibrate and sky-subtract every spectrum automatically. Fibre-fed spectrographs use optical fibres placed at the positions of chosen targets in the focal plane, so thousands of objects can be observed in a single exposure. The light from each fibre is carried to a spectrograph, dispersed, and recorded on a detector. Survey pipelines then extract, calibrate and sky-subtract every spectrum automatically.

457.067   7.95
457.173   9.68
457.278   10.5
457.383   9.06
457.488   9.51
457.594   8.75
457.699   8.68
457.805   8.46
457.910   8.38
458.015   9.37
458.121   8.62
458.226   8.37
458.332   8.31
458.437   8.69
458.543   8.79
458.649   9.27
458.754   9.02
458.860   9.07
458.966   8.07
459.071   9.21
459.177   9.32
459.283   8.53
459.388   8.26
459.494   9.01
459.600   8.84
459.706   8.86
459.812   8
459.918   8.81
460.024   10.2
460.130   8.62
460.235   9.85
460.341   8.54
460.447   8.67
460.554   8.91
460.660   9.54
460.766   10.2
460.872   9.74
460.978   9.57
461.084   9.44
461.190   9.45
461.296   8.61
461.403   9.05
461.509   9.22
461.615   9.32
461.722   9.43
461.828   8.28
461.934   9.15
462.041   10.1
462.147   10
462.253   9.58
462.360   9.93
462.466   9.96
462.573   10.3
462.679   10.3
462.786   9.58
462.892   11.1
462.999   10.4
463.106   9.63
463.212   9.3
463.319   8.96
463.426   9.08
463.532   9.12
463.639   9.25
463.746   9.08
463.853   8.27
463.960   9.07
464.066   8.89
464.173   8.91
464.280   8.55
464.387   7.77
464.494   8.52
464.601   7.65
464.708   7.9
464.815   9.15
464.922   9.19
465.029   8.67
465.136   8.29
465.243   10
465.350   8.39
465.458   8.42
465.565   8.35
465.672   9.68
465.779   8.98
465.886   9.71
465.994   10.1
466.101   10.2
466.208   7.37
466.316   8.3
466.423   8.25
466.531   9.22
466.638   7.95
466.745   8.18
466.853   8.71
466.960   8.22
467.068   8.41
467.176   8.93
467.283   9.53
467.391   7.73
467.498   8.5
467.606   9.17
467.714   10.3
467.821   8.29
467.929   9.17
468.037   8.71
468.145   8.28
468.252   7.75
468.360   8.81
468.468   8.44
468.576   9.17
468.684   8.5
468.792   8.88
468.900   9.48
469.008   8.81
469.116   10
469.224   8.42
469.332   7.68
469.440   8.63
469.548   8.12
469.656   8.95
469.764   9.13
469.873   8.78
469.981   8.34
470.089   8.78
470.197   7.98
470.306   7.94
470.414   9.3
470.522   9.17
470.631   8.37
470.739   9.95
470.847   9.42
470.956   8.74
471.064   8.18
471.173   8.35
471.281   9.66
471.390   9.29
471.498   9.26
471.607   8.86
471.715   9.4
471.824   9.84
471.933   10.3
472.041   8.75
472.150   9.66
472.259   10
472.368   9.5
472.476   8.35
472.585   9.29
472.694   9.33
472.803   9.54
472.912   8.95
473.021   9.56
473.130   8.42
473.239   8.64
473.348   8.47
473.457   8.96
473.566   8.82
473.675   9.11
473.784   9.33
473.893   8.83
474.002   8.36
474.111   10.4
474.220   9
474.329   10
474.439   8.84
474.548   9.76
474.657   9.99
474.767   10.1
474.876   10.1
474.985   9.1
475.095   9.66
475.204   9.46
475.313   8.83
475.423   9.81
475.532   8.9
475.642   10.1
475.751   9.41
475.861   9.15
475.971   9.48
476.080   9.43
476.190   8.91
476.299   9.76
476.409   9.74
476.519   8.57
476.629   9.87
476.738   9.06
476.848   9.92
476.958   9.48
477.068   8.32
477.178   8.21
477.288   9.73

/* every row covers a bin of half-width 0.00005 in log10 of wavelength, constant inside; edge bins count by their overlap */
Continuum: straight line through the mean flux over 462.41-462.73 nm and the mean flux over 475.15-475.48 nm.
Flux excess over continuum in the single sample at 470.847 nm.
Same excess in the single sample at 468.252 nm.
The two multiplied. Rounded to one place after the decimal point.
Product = 0.5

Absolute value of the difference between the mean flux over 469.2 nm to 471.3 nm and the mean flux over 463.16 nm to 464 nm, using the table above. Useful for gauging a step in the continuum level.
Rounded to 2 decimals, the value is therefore 0.32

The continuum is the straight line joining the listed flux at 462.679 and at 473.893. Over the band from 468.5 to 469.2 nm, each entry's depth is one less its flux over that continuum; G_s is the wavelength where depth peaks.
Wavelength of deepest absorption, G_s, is 468.684 nm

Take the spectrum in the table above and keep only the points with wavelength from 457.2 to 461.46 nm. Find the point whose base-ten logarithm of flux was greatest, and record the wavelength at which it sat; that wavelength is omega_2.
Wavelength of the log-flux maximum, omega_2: 457.278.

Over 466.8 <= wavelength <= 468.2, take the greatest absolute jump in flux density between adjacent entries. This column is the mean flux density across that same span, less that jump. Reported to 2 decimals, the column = 6.76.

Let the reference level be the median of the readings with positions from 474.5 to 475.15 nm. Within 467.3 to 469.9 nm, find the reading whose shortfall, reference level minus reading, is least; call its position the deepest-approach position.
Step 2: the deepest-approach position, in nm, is 467.714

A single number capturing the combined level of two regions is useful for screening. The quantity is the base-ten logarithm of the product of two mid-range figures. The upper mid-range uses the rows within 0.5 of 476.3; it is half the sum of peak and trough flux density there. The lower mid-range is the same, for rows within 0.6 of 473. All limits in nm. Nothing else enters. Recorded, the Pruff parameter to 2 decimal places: 1.92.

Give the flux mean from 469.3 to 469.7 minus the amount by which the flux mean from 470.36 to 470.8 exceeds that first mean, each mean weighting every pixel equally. 7.5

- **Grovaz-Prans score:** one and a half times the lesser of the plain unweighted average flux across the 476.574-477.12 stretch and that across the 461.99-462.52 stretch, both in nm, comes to 14.0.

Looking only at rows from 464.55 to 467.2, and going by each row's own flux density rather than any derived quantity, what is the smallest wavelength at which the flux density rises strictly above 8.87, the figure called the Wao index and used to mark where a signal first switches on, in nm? 464.815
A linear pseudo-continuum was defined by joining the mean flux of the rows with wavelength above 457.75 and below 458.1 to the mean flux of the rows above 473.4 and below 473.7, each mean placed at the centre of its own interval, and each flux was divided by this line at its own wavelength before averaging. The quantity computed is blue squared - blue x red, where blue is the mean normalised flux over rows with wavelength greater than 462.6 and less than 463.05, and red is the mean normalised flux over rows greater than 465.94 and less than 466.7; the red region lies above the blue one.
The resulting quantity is 0.22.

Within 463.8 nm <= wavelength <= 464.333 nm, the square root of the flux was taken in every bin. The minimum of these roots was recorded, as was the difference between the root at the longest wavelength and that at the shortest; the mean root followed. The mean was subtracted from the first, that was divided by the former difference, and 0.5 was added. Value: -1.2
